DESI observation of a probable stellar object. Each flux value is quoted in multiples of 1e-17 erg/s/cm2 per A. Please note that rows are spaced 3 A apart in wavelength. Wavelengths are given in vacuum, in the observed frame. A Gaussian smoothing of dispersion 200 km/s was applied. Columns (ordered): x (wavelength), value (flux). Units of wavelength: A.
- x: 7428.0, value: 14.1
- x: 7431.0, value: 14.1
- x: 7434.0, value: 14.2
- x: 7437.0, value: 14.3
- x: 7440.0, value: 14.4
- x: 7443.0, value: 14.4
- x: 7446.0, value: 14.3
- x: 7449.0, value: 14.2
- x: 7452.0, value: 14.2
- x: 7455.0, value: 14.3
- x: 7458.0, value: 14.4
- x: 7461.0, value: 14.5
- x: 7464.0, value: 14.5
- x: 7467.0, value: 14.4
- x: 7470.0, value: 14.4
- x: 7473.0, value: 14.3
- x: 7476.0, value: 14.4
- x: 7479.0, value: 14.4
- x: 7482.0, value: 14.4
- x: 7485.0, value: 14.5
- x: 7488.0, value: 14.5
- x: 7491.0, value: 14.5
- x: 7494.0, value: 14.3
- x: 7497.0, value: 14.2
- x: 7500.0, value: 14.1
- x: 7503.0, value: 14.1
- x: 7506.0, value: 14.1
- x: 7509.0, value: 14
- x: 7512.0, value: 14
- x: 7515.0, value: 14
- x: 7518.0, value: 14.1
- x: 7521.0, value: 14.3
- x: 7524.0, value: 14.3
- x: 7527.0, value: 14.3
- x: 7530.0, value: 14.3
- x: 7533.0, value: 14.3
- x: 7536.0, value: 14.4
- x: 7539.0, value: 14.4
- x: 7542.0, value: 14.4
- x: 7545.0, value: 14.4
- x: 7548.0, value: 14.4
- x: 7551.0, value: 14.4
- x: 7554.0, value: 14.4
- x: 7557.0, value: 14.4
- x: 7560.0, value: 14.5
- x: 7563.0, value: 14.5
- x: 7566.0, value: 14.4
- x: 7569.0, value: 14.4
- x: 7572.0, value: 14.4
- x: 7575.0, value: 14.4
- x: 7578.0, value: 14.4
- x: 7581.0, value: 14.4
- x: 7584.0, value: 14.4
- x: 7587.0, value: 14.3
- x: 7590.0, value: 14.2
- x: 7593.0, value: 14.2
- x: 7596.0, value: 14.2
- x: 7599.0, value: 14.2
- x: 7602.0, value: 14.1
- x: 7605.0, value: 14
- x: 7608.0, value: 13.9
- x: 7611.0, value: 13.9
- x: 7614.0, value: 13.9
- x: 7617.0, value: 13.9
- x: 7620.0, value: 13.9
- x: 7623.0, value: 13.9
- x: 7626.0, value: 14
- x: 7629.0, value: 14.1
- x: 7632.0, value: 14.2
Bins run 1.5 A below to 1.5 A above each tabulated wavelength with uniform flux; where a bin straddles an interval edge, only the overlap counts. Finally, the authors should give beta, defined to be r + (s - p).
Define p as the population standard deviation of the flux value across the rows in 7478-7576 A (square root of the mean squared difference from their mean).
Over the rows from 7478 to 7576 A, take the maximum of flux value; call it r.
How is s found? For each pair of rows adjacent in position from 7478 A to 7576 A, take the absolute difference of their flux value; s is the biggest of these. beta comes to 14.5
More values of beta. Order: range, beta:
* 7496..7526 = 14.4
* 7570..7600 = 14.4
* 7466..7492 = 14.5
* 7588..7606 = 14.2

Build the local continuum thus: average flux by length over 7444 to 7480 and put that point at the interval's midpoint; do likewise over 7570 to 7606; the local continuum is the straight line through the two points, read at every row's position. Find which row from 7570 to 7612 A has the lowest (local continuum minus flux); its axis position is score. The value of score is 7584.0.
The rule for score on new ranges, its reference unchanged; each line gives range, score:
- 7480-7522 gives 7491.0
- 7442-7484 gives 7464.0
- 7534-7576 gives 7563.0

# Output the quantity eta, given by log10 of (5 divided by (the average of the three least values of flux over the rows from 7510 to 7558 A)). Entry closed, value -0.448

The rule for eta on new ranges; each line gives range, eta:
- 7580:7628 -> -0.444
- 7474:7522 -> -0.447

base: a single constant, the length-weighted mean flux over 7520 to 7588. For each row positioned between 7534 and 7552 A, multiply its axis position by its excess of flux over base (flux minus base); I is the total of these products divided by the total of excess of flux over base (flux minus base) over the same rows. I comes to 7543.5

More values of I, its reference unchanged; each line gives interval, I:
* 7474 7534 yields 7514.3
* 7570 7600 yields 7595.5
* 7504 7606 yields 7547.4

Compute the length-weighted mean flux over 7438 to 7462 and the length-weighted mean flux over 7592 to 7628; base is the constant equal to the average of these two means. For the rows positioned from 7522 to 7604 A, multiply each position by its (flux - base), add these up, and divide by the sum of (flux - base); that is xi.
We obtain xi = 7557.6 A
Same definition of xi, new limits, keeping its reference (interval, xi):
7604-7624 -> 7614.5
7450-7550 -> 7493.5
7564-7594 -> 7576.4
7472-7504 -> 7483.1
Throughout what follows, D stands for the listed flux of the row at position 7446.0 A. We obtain 14.3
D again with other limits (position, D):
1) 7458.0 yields 14.4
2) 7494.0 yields 14.3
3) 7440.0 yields 14.4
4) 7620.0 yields 13.9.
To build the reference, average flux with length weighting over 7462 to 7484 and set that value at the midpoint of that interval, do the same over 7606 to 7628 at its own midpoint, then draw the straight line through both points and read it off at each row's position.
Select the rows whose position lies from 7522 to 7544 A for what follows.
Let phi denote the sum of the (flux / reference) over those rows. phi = 7.07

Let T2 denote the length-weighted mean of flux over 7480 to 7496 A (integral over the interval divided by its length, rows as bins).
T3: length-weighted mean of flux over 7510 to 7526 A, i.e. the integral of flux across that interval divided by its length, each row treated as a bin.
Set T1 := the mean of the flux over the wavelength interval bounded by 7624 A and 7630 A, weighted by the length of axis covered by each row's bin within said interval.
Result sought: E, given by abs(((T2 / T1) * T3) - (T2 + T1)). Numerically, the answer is 13.9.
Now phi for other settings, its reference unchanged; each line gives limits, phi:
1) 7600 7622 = 7.00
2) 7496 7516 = 6.89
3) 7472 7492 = 7.03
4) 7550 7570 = 7.16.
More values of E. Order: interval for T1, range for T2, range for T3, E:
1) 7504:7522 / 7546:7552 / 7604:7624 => 14.2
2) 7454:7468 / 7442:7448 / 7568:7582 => 14.4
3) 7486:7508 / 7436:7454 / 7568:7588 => 14.1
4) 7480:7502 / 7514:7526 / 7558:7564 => 14.2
